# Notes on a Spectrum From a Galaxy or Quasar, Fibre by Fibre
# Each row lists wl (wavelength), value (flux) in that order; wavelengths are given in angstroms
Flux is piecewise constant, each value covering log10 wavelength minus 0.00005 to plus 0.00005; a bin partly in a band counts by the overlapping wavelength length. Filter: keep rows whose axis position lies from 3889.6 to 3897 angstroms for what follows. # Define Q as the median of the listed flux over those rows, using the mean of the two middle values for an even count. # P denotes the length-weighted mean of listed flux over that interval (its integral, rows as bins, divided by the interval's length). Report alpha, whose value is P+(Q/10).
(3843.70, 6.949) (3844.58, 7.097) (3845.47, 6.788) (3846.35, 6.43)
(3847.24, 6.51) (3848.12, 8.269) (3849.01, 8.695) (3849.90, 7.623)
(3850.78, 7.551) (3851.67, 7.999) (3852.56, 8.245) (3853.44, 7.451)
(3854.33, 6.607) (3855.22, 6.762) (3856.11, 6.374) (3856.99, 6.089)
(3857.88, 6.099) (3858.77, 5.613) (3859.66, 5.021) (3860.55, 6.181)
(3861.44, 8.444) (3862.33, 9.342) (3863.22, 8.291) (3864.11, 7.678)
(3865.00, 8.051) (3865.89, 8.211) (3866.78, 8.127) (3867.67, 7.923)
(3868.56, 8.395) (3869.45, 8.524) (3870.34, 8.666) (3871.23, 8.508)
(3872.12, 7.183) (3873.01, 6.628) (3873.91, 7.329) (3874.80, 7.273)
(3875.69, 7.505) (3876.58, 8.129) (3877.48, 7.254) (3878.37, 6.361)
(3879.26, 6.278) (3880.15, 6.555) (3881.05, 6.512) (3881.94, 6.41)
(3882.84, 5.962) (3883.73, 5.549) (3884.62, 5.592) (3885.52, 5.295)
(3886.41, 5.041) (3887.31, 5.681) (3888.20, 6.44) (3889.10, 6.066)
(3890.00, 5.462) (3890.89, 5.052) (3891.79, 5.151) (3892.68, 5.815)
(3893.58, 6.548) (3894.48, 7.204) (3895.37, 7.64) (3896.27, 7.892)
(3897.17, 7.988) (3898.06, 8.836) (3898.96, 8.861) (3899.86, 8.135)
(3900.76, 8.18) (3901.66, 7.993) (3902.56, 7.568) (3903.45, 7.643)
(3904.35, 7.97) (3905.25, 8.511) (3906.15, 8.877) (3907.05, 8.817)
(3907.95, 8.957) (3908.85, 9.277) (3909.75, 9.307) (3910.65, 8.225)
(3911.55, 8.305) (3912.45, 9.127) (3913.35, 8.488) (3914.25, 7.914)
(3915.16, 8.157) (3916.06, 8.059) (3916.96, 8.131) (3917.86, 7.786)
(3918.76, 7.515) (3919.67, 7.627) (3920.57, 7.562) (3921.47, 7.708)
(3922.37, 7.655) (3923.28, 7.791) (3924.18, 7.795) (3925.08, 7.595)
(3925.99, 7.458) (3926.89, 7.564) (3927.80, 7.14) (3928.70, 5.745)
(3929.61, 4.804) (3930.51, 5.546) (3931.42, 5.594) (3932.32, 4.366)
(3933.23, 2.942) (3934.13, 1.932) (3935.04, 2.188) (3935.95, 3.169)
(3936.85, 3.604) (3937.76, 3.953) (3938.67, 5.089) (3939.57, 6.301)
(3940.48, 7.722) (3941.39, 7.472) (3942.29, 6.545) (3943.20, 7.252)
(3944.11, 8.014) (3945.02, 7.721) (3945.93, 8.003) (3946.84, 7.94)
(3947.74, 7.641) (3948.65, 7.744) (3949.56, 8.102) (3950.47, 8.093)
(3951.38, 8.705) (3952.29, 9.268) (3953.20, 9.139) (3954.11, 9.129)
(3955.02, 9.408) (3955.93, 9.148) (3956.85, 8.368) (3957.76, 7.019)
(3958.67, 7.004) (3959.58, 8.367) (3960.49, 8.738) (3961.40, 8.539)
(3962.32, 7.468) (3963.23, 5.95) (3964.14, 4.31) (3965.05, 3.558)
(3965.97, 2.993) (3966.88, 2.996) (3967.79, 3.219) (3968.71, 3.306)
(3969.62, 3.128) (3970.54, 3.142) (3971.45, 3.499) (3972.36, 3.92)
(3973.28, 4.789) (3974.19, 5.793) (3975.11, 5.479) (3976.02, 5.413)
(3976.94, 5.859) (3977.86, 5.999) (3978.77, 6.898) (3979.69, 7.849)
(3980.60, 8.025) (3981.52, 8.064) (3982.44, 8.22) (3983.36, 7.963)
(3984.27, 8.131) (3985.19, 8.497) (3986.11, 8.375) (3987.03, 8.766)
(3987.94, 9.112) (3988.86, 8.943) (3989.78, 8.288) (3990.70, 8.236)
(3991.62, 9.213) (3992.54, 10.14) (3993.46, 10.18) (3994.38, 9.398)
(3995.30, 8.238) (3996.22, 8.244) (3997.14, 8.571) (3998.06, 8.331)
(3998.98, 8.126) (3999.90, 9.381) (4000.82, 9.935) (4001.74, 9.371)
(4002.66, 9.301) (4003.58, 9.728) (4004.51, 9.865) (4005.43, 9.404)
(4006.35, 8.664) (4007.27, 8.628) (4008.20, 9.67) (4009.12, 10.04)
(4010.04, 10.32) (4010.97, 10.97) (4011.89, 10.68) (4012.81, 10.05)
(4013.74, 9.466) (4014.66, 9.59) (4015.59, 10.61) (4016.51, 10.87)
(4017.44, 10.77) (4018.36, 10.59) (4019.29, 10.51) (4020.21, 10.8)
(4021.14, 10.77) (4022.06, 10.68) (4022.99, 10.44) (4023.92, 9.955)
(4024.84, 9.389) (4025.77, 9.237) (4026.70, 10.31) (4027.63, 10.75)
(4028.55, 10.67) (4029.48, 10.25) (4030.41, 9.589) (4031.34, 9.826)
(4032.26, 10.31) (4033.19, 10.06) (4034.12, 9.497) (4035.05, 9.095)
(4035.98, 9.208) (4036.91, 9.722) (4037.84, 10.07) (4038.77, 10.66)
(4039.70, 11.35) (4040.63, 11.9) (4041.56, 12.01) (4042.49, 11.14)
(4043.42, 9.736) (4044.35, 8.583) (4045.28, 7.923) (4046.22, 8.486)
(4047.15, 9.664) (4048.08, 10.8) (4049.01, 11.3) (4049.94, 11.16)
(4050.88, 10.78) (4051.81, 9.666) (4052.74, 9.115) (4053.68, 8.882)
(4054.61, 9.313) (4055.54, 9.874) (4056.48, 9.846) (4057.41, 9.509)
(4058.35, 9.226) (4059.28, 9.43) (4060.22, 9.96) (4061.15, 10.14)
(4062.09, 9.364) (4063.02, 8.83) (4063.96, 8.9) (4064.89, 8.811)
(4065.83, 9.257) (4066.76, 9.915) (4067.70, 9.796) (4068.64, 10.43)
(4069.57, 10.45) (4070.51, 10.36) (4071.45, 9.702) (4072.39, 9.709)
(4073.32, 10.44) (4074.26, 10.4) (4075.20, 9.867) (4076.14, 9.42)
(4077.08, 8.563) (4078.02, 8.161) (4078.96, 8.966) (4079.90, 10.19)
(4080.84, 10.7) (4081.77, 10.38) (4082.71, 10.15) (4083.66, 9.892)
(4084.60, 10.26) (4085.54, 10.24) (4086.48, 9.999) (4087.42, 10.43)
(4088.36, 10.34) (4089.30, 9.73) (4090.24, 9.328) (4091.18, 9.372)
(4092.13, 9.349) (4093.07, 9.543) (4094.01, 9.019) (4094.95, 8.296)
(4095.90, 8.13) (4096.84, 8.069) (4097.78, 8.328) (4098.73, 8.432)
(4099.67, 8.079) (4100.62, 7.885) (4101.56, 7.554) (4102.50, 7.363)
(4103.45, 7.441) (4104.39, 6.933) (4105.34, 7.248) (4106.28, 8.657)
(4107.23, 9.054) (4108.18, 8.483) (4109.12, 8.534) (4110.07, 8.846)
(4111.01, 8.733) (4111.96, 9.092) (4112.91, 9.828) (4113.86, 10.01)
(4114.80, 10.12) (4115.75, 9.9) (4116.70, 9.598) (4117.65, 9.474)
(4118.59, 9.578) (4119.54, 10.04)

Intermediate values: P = 6.4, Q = 6.2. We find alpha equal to 7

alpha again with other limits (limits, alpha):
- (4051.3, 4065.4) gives 10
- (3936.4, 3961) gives 8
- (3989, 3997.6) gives 10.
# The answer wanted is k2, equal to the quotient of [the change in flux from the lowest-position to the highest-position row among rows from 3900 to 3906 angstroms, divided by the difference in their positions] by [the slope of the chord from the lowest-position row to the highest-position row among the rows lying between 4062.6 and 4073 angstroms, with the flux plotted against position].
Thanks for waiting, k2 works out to 0.8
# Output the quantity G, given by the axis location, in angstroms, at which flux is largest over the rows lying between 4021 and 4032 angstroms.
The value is 4021.14 angstroms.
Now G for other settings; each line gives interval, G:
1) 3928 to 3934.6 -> 3928.70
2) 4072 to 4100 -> 4080.84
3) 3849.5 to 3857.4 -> 3852.56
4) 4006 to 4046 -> 4041.56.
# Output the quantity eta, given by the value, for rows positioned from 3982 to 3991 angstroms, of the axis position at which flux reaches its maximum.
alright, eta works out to 3987.94 angstroms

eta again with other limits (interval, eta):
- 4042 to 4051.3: 4049.01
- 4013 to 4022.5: 4016.51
